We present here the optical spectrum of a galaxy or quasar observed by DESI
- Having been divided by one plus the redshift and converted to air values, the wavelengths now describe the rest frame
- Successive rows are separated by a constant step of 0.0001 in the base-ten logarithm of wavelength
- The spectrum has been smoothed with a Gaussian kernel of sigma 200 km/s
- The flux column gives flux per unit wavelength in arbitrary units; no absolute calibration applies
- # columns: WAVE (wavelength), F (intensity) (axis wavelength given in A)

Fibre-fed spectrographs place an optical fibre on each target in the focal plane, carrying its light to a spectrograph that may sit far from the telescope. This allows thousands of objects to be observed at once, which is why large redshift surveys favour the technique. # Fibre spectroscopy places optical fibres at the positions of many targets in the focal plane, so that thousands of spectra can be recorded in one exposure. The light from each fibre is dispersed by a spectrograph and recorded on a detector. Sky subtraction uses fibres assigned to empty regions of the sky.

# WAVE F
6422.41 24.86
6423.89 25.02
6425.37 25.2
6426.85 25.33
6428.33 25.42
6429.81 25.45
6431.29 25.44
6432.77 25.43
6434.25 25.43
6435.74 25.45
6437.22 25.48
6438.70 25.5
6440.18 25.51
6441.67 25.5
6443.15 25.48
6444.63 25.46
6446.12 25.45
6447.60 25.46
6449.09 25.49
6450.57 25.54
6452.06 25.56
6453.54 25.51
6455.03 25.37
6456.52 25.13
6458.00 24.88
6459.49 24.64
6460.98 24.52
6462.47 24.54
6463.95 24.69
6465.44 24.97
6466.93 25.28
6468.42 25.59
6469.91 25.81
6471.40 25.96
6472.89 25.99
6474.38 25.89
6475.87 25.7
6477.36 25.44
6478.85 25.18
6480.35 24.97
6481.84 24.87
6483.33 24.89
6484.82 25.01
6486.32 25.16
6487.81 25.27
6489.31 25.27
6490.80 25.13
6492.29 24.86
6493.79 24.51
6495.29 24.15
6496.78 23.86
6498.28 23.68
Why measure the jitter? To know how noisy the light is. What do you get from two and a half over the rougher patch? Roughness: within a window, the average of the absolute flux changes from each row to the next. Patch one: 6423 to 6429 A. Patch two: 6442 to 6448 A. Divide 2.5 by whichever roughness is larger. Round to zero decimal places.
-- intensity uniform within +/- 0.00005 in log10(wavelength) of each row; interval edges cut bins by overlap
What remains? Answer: 19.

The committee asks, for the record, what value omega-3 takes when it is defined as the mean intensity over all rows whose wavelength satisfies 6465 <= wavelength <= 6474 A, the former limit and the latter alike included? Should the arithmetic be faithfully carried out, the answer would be 25.6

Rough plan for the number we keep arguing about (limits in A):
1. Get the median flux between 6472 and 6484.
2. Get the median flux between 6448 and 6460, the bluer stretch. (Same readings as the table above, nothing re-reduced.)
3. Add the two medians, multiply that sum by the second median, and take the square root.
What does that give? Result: 35.9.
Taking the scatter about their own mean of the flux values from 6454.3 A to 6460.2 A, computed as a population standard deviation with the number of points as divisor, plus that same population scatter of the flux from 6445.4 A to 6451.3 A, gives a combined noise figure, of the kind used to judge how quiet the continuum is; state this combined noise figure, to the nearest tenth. 0.3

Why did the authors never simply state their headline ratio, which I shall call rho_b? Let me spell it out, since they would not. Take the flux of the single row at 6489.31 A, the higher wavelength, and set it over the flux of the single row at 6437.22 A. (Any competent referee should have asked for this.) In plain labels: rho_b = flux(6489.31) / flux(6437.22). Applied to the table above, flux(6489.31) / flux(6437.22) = 0.99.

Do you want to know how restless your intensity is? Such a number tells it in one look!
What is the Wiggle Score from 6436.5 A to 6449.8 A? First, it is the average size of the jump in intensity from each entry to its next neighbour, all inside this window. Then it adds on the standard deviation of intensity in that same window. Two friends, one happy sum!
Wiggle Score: 0.04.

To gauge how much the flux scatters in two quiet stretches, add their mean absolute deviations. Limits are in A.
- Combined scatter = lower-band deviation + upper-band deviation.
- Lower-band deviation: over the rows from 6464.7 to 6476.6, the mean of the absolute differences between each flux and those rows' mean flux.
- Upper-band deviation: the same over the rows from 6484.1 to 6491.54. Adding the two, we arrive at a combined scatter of 0.36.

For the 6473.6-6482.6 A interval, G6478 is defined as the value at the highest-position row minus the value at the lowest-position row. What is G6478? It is -1.0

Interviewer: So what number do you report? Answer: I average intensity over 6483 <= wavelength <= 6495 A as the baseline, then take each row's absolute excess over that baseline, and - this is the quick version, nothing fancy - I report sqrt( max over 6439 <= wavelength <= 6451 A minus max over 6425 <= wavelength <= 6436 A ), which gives 0.300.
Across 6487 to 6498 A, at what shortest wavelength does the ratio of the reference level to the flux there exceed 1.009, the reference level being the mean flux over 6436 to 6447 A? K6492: 6490.80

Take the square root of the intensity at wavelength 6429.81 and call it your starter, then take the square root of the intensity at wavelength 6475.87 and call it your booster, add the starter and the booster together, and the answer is 10.1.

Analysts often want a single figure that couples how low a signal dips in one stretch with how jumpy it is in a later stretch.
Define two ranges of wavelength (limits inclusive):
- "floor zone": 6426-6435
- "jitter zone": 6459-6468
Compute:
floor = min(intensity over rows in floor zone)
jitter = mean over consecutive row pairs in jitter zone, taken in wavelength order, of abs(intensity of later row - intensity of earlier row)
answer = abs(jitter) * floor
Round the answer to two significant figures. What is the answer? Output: 4.5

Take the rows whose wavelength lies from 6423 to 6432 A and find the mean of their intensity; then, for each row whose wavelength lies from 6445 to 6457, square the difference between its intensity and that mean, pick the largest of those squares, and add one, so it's 1.1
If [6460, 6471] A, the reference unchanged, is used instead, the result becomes 1.6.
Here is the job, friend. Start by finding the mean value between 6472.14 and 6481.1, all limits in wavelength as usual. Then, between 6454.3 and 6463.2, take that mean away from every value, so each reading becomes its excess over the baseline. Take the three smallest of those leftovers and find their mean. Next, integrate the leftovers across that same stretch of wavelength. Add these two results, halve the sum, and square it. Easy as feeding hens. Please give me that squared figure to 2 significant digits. 12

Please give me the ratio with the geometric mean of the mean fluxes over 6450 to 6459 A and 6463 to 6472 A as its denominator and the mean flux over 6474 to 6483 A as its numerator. 1.00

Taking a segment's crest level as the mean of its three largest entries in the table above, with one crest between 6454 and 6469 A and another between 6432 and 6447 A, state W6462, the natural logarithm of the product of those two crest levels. 6.47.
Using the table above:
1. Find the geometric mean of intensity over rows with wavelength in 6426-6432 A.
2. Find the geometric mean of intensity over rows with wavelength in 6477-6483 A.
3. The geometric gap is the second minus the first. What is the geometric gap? -0.3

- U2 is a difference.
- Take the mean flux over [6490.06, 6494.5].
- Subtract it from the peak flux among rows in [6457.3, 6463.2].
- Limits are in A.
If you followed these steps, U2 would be 0.0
